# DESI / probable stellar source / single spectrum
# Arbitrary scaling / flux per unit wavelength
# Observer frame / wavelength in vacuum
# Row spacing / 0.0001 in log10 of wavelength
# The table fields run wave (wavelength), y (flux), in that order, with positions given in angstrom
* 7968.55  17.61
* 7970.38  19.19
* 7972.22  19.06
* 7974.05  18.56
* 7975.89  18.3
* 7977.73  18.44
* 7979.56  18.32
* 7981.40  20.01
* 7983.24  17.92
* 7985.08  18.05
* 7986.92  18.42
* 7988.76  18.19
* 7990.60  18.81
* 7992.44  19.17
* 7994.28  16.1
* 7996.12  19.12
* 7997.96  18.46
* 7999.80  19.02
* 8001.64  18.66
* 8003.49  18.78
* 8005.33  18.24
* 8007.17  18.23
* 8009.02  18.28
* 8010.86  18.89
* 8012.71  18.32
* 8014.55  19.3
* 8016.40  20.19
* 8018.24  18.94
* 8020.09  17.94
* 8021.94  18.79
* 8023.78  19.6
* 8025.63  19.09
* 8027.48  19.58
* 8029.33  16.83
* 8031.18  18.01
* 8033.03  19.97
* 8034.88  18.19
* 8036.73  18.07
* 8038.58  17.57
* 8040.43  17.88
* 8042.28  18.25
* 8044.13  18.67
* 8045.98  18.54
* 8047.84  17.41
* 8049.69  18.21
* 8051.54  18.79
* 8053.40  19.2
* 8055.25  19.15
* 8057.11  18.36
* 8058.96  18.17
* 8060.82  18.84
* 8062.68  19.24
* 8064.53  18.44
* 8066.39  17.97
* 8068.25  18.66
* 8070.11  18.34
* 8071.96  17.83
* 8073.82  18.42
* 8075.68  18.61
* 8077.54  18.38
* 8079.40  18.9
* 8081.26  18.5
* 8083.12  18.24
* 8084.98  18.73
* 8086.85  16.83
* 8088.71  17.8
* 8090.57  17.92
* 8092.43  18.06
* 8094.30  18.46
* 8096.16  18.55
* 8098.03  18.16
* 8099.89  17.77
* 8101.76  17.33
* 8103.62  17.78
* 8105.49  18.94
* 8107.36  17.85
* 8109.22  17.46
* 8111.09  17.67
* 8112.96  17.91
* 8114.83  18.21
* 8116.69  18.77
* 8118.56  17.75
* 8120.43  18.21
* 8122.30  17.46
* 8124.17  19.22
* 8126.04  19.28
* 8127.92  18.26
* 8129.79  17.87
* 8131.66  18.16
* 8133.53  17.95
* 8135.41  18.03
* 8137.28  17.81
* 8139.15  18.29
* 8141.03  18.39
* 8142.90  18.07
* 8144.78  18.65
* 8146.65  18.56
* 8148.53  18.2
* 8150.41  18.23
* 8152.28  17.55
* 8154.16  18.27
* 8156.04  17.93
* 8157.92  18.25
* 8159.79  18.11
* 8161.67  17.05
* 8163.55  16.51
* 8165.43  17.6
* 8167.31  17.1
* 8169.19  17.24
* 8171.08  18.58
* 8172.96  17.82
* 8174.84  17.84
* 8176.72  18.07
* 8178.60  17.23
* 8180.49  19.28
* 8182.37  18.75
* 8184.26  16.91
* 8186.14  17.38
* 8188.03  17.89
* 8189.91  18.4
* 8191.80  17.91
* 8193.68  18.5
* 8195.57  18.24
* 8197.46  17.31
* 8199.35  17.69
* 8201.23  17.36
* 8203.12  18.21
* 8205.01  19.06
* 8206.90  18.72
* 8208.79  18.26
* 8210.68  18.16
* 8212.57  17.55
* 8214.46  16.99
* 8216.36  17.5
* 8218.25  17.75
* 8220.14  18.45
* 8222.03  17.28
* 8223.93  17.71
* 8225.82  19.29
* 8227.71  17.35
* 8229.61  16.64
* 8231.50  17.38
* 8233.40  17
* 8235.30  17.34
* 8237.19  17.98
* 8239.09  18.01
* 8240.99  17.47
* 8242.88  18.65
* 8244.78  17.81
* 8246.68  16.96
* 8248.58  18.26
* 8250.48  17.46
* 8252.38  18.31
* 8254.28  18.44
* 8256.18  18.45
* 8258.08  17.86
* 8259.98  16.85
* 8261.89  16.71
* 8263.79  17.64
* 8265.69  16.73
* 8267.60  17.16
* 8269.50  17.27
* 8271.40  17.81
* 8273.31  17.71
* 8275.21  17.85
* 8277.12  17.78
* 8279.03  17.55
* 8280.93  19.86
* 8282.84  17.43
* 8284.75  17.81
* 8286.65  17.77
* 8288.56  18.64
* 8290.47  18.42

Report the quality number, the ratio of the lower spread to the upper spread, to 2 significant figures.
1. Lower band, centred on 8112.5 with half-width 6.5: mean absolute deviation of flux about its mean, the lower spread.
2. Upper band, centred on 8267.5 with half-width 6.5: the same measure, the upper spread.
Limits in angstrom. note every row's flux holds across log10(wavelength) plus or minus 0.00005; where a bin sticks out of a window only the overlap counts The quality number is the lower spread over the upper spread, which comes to 0.84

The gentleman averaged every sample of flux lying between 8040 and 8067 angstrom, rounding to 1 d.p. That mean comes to 18.5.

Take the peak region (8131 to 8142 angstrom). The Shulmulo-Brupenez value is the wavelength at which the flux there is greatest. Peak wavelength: 8141.03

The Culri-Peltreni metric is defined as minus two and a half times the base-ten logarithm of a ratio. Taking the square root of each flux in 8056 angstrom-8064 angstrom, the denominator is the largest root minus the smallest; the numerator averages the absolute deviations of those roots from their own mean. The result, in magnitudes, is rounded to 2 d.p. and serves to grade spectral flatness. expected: 1.10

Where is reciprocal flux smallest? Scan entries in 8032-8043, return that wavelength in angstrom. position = 8033.03 angstrom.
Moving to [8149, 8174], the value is 8171.08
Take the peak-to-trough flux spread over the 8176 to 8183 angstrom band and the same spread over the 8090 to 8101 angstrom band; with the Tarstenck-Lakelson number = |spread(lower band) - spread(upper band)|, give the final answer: 1.3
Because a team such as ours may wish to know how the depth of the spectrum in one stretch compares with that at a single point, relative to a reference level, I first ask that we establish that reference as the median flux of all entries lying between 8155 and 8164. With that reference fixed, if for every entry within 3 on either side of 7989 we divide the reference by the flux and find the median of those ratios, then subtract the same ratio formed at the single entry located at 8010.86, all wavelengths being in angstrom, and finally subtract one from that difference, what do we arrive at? -0.98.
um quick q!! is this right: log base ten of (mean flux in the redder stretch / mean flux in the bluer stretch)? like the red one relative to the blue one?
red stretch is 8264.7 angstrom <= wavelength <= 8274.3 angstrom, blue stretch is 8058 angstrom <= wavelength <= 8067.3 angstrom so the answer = -0.029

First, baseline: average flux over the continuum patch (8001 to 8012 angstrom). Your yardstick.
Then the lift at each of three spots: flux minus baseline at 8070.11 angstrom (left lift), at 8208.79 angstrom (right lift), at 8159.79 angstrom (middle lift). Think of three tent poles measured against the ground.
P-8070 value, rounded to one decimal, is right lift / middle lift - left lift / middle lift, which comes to 0.2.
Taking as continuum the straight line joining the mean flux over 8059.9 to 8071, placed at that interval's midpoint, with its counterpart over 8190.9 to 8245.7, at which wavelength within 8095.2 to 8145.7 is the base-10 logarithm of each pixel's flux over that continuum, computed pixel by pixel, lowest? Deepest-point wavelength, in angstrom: 8101.76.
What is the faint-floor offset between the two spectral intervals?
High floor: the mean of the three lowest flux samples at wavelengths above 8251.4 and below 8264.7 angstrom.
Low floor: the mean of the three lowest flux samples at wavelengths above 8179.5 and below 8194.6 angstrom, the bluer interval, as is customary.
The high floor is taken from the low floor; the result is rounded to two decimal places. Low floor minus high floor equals 0.33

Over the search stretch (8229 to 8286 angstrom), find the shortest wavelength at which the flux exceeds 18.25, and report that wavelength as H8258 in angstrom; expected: 8242.88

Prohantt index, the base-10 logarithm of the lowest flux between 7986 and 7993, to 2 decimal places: 1.26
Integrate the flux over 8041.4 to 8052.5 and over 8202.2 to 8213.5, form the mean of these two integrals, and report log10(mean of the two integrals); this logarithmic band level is 2.31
